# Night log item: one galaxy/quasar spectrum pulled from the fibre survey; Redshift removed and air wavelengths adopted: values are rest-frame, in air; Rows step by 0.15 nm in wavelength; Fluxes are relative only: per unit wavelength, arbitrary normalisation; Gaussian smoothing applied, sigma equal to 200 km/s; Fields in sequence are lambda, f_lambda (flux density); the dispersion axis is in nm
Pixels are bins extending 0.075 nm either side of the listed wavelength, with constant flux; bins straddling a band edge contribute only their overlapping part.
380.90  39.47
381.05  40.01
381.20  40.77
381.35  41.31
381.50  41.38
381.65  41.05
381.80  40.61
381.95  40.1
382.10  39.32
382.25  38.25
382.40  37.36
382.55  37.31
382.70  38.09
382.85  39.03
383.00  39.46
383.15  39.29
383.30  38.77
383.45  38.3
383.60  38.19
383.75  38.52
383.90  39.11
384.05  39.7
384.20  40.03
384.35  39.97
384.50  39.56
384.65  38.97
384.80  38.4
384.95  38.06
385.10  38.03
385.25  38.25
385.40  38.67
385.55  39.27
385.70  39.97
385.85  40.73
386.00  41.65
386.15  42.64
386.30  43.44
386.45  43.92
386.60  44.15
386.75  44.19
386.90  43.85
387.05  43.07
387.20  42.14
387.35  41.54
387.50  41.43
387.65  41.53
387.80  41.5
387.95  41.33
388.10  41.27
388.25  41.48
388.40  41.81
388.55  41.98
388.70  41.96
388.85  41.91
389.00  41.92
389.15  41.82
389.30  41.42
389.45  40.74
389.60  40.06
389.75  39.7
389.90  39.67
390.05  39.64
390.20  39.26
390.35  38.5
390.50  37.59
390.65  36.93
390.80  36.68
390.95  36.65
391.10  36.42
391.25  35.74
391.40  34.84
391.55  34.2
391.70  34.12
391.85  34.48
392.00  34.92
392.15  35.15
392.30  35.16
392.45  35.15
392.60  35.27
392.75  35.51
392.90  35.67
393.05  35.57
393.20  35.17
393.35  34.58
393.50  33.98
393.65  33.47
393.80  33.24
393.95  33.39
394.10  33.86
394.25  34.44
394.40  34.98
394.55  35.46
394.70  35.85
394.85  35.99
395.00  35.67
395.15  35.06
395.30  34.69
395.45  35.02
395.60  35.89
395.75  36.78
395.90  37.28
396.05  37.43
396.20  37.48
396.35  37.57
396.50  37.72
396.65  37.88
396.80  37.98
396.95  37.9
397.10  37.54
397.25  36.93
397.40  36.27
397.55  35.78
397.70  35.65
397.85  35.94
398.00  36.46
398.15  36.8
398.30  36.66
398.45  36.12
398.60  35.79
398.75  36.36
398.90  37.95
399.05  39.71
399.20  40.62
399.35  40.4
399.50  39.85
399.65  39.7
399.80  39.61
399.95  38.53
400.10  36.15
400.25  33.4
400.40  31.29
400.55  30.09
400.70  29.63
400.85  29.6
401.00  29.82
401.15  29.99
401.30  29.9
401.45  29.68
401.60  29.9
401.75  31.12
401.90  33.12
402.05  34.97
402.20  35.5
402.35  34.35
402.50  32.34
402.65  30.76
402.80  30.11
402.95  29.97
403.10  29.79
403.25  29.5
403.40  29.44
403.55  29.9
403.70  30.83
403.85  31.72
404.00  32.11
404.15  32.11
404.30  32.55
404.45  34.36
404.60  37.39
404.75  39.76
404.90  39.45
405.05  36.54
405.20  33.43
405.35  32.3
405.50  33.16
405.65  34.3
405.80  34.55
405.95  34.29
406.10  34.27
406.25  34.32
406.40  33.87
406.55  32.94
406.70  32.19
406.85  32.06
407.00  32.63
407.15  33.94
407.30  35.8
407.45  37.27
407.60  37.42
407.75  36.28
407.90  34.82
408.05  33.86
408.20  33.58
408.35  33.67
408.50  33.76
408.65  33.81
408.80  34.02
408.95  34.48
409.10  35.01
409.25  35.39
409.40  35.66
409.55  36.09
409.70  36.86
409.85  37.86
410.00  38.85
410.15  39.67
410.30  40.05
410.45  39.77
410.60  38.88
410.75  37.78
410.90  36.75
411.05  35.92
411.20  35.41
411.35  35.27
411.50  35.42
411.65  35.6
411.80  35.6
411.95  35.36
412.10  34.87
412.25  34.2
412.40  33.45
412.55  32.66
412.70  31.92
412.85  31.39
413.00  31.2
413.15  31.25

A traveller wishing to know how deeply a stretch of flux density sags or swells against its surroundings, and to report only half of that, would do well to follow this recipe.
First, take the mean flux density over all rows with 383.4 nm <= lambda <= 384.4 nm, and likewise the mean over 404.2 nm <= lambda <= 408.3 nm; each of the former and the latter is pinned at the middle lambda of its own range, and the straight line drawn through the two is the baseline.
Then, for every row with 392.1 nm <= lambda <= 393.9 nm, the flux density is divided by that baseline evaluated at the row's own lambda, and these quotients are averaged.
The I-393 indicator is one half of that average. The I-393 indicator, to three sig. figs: 0.466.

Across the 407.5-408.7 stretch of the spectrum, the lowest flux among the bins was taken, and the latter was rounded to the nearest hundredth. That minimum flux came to 33.58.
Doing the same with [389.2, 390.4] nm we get 38.50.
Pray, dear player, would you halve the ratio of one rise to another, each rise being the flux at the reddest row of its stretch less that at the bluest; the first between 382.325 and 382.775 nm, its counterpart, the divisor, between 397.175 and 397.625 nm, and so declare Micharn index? -0.32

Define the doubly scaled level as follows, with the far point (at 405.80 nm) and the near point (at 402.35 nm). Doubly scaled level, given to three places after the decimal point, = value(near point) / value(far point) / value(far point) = 0.029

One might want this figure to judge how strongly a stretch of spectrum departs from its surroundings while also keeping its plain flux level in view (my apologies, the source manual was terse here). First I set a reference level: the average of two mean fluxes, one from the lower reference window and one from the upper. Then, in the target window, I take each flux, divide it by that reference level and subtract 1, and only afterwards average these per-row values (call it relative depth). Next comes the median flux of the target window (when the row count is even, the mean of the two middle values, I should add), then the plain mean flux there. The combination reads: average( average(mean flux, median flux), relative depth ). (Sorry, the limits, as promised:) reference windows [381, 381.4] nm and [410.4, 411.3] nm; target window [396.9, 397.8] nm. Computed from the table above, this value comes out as 18.3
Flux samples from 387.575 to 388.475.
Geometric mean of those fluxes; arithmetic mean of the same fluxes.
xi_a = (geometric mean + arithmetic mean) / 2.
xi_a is 41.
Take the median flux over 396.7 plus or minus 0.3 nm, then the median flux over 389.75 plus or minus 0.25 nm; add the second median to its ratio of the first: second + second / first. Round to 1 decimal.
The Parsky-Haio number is 40.7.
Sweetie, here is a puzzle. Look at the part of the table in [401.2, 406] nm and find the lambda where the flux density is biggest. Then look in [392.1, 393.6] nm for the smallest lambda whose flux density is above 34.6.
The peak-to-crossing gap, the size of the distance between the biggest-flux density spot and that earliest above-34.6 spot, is 12.60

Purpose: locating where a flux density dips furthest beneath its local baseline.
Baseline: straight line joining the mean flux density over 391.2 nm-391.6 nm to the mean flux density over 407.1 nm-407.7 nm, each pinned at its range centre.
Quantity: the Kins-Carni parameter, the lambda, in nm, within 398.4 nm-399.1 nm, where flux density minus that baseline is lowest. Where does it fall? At 398.60 nm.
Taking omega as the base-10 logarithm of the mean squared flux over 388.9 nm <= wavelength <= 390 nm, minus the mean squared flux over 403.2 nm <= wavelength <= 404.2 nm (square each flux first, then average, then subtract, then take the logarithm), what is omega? 2.85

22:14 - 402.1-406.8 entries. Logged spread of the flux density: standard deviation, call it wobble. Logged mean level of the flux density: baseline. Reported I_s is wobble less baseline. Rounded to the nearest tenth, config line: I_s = -30.5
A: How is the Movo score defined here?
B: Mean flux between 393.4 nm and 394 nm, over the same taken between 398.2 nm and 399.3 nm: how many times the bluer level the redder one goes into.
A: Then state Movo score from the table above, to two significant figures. 0.89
